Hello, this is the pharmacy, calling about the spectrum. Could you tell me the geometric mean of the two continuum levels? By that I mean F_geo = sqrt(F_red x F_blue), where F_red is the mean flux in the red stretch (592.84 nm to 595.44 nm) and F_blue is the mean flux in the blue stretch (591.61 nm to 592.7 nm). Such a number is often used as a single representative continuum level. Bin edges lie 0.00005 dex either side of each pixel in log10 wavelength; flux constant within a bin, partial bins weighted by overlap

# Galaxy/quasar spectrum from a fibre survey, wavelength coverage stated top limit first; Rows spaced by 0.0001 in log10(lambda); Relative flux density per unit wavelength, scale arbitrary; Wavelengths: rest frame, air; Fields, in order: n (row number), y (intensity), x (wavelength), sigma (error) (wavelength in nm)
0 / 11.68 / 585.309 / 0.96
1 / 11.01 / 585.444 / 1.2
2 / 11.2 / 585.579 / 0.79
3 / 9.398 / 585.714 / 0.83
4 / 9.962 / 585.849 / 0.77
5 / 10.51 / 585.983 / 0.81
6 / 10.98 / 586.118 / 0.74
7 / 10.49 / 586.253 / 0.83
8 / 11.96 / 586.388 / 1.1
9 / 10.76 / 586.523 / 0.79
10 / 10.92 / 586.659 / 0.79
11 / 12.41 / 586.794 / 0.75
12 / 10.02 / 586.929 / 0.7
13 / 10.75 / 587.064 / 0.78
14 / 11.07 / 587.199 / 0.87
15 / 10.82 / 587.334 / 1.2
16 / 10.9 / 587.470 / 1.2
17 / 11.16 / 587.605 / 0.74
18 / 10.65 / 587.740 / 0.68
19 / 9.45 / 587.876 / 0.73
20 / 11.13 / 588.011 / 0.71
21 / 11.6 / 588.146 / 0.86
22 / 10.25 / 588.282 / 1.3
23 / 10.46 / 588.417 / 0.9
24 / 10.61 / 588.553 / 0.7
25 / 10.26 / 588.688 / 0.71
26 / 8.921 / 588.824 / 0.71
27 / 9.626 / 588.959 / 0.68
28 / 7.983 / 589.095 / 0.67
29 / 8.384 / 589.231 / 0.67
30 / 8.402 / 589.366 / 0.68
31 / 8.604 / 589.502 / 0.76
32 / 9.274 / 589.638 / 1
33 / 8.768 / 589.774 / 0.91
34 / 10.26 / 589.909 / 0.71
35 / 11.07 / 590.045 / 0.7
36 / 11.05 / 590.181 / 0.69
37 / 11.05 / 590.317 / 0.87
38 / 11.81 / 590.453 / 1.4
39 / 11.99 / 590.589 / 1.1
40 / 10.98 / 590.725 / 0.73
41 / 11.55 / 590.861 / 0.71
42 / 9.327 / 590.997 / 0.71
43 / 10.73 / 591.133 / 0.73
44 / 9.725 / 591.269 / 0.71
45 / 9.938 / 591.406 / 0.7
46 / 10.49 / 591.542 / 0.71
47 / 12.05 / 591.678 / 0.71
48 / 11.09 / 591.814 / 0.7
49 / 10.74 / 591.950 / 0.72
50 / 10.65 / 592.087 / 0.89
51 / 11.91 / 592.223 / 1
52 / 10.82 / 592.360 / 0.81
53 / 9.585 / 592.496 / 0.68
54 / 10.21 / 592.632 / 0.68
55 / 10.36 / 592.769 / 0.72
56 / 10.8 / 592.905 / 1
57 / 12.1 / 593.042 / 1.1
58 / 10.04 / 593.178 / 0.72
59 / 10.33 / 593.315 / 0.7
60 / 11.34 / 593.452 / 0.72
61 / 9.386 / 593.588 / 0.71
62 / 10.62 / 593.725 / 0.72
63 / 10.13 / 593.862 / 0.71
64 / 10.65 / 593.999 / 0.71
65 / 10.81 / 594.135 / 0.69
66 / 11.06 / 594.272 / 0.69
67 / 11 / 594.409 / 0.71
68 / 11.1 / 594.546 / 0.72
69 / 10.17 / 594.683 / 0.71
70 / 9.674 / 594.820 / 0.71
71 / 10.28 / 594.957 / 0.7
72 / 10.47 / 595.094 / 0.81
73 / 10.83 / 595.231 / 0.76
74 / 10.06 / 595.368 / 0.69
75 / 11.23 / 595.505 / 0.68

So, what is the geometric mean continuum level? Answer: 10.73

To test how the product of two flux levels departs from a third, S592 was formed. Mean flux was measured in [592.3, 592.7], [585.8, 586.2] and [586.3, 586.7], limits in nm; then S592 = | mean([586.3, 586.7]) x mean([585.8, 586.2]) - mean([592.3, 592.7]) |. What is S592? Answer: 107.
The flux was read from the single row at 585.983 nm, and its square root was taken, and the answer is 3.24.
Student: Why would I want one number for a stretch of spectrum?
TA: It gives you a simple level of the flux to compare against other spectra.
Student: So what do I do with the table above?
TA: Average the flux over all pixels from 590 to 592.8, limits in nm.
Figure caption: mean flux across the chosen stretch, 10.8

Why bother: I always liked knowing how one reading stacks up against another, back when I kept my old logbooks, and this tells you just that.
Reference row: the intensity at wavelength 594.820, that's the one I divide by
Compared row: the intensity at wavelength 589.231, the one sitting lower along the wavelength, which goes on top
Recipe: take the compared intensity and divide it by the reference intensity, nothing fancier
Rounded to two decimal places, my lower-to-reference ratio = 0.87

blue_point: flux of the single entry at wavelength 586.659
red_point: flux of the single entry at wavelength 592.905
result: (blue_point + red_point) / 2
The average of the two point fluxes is 10.9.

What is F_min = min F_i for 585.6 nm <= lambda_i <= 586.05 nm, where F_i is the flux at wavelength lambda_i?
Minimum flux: 9.398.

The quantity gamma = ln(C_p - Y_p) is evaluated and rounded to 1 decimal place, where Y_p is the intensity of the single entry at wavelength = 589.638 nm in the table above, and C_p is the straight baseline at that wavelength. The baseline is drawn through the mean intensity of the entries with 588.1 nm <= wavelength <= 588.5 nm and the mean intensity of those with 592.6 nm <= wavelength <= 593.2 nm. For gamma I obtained 0.4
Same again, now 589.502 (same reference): 0.8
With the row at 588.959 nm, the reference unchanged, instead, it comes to 0.1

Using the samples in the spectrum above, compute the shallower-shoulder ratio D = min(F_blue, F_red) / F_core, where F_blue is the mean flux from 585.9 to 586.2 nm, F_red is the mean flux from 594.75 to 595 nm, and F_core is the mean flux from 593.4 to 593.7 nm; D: 0.96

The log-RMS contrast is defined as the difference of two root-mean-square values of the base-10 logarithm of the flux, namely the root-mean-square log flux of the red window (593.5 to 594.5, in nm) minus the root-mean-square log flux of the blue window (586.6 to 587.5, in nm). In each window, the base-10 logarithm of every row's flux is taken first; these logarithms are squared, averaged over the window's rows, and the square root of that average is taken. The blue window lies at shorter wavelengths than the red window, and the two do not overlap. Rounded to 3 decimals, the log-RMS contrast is -0.019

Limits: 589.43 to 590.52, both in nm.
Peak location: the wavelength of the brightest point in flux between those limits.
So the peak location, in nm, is 590.453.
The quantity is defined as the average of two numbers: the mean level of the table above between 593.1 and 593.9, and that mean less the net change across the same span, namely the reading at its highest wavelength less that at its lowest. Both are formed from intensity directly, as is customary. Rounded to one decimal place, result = 10.3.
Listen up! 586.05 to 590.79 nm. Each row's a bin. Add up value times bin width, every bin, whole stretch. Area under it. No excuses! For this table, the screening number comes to 49.4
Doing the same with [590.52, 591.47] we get 10.1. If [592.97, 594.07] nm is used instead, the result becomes 11.6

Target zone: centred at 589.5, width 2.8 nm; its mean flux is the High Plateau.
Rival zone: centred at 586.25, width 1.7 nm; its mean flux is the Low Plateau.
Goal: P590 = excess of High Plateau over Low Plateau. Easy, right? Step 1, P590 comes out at -0.7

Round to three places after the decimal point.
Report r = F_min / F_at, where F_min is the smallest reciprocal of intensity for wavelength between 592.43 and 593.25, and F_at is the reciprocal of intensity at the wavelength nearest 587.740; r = 0.880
